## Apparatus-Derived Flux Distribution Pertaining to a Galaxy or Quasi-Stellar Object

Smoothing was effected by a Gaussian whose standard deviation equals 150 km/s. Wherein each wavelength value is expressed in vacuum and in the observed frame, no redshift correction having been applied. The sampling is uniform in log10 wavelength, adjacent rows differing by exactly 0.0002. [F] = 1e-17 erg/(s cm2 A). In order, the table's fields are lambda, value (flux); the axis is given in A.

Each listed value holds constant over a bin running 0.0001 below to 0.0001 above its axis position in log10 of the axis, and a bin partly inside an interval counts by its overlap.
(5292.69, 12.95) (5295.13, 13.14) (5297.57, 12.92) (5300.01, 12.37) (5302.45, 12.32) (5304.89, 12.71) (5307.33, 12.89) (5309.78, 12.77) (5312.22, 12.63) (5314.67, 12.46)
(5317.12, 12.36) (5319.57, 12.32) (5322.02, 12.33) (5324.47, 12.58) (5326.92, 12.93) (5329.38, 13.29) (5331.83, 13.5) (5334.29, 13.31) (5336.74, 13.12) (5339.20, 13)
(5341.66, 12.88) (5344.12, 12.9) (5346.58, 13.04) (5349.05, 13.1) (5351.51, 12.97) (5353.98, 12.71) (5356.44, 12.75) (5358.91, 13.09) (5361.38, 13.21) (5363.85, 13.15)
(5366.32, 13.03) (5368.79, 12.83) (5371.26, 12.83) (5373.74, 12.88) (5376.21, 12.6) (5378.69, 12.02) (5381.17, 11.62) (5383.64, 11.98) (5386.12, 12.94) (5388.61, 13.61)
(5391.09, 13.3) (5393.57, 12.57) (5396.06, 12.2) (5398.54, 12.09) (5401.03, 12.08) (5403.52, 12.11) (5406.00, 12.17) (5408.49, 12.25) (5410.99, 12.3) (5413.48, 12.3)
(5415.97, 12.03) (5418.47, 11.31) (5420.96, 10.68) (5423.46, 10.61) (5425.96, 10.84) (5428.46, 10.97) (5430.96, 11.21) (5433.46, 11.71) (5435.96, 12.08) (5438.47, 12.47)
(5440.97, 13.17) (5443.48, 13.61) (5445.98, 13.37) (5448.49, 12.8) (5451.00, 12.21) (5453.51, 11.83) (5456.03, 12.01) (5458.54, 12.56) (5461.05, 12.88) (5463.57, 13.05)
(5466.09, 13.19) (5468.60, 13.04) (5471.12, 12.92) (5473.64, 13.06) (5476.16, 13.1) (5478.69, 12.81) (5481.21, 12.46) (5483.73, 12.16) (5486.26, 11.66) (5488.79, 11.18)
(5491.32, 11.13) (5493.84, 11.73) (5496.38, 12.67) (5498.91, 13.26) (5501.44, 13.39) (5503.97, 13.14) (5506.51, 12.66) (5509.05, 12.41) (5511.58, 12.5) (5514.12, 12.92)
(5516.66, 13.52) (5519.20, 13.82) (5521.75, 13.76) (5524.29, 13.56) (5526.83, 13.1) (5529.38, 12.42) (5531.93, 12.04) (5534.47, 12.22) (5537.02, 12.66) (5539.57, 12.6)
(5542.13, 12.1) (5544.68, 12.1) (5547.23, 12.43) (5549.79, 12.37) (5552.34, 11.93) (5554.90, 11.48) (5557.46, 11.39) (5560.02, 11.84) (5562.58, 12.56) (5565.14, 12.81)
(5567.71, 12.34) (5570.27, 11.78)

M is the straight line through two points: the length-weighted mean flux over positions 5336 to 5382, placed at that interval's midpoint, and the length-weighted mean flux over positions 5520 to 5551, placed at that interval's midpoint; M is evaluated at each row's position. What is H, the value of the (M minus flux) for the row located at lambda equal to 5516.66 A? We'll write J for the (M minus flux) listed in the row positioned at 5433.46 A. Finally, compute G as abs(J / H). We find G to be 1.2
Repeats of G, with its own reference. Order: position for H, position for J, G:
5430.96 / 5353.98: 0.1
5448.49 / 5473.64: 5.1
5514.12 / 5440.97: 1.6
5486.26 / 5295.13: 0.2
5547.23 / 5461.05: 0.9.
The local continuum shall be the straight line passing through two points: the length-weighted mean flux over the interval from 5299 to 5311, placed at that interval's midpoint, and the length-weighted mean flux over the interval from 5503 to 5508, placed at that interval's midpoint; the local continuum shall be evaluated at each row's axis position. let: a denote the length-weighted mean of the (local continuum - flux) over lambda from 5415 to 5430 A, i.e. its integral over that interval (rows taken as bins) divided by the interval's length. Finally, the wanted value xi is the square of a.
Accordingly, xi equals 2.87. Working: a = 1.7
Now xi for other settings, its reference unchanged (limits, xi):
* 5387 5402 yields 0.00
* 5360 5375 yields 0.09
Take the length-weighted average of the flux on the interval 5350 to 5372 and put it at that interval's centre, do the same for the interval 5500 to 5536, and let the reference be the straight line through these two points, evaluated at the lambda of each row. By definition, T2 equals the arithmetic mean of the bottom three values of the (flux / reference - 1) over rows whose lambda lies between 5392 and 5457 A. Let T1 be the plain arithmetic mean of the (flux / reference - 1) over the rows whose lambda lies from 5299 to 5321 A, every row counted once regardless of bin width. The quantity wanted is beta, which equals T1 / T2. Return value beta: 0.19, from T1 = -0.0326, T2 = -0.174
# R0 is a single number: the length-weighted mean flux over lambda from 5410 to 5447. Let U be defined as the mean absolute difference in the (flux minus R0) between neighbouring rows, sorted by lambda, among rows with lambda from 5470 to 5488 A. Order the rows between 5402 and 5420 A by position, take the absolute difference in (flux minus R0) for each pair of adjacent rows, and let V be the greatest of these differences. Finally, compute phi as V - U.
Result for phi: 0.45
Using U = 0.3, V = 0.72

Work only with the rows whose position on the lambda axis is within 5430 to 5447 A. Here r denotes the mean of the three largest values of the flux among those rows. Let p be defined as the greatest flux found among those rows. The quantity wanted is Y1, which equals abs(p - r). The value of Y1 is 0.23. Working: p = 13.61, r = 13.4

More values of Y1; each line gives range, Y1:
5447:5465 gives 0.14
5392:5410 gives 0.23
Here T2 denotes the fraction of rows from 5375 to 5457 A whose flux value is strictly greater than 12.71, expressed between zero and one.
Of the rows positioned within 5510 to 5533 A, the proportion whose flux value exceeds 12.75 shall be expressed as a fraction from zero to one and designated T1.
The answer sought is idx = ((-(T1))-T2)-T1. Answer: -1.5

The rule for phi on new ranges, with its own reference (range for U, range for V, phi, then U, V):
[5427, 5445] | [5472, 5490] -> 0.06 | 0.4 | 0.50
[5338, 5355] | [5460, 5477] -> 0.05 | 0.1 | 0.17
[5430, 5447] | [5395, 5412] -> -0.33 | 0.4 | 0.11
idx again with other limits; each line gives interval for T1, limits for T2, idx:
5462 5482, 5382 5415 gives -2.0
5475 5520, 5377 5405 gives -1.2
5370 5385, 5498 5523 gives -1.4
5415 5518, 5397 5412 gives -0.8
